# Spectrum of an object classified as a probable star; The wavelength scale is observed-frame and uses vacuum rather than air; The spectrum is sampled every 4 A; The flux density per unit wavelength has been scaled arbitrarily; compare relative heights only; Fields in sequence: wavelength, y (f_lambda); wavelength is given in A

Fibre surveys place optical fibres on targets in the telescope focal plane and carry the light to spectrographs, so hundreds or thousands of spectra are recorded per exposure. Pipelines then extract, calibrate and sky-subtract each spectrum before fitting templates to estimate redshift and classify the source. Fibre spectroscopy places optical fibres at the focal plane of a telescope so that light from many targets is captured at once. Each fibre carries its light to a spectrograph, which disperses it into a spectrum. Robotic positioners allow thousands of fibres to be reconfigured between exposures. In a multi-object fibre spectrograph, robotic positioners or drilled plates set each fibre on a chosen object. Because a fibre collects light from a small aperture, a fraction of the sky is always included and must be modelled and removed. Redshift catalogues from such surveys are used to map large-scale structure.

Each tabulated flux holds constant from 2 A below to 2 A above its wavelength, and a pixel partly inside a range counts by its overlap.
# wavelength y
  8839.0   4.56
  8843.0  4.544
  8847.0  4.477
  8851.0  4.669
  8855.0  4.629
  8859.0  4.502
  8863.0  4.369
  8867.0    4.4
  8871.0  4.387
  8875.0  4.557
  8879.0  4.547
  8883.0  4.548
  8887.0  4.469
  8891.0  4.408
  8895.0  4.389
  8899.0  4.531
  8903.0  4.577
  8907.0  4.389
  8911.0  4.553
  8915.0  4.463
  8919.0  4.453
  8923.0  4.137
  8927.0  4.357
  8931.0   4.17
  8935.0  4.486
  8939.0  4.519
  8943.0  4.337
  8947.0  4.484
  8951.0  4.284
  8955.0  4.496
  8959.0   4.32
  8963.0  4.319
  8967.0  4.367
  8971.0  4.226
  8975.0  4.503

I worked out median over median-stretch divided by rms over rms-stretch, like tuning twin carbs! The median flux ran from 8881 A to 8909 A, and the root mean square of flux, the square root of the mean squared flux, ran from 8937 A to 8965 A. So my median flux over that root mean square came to 1.02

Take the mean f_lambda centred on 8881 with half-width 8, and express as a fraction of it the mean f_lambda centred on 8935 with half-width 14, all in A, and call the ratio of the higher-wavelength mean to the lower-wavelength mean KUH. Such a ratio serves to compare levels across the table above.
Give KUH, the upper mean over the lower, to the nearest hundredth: 0.96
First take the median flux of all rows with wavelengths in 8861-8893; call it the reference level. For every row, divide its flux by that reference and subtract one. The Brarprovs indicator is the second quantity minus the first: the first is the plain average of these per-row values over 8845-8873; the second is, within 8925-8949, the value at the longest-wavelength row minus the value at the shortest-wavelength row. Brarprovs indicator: 0.017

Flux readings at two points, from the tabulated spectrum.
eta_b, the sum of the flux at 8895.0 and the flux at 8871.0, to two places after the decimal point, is 8.78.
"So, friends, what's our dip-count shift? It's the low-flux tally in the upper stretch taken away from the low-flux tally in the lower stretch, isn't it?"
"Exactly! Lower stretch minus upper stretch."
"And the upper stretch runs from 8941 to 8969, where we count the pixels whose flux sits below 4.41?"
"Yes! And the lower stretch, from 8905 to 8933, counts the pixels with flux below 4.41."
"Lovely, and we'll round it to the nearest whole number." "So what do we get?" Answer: -1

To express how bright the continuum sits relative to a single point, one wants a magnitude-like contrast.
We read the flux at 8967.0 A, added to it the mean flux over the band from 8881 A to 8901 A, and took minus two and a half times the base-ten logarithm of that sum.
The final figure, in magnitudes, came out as -2.37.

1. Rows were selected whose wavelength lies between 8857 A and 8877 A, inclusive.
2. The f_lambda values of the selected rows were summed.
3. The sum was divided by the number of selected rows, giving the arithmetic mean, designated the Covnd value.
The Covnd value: 4.44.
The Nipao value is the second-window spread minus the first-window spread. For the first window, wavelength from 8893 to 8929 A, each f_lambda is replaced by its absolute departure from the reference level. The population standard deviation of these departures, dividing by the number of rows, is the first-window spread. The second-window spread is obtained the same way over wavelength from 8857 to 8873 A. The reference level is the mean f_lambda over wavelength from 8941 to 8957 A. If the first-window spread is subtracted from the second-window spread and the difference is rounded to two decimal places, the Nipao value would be -0.04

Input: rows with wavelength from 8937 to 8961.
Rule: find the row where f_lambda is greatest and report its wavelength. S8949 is 8939.0 A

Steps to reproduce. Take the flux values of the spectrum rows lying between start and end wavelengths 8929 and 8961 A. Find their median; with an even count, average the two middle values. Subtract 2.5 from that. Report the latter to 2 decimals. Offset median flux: 1.91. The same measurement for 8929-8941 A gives 1.99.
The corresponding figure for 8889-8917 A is 1.96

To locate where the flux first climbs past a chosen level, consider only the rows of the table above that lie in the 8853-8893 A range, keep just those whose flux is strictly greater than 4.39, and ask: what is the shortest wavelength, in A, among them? 8855.0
